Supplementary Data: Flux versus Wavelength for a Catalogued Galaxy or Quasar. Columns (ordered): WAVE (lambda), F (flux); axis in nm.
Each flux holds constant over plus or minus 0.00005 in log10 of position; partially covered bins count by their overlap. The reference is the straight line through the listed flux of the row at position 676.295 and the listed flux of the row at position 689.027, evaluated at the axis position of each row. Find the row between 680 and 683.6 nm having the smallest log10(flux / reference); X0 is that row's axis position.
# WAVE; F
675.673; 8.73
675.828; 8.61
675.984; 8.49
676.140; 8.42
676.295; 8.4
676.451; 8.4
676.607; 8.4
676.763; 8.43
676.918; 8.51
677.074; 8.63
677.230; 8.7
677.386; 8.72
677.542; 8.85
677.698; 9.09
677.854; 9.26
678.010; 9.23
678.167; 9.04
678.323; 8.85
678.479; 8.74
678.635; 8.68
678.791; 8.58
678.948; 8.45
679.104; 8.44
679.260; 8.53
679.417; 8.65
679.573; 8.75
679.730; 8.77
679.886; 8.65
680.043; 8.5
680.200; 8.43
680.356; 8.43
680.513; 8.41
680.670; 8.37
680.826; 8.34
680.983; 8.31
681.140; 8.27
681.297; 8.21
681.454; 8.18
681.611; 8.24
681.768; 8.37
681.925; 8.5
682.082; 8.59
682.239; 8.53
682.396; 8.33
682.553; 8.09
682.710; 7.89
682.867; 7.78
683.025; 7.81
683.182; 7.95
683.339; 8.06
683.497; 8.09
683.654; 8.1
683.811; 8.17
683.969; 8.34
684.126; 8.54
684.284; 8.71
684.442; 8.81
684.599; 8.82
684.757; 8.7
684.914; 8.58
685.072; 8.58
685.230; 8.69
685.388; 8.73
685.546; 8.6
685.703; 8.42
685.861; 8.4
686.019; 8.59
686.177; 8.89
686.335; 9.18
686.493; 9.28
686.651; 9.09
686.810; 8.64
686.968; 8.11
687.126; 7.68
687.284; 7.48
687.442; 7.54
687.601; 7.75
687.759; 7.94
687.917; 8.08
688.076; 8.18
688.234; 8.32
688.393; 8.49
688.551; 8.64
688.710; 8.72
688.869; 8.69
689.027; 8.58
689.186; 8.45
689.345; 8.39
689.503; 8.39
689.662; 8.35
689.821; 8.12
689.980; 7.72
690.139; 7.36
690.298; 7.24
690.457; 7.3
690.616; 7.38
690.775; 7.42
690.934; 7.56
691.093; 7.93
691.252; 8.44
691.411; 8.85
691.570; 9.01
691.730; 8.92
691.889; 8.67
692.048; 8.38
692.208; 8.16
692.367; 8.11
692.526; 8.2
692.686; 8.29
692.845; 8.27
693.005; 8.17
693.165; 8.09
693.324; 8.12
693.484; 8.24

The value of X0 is 682.867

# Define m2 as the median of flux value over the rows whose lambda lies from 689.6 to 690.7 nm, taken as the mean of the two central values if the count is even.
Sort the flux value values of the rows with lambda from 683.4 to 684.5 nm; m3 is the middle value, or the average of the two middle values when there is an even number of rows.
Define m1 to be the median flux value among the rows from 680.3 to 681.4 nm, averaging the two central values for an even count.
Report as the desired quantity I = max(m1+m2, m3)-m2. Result 8.3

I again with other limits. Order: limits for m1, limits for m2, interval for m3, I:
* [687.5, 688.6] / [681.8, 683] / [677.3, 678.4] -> 8.2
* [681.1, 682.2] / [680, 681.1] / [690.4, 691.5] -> 8.3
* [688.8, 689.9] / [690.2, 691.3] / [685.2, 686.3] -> 8.4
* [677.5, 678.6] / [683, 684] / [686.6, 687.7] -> 9.0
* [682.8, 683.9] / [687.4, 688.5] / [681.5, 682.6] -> 8.1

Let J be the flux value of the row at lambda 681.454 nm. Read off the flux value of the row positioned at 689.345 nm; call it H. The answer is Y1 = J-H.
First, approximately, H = 8.39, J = 8.18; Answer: -0.21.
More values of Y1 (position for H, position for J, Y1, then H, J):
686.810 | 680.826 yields -0.30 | 8.64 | 8.34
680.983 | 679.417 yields 0.34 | 8.31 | 8.65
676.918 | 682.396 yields -0.18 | 8.51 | 8.33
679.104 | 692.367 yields -0.33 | 8.44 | 8.11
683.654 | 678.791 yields 0.48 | 8.1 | 8.58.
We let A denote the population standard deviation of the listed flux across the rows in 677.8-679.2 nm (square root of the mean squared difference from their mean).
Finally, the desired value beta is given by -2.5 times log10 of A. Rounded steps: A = 0.29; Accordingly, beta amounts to 1.3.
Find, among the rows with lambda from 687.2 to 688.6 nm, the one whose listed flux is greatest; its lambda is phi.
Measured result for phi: 688.551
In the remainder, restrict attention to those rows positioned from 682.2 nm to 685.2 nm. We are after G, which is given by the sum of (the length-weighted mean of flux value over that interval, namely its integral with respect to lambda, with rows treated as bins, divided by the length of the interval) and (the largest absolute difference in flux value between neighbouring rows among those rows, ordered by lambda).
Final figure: 8.55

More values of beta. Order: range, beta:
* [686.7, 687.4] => 0.9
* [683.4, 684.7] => 1.3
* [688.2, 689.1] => 2.2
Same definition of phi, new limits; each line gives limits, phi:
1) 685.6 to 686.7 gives 686.493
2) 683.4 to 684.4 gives 684.284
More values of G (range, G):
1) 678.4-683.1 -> 8.63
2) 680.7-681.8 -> 8.40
